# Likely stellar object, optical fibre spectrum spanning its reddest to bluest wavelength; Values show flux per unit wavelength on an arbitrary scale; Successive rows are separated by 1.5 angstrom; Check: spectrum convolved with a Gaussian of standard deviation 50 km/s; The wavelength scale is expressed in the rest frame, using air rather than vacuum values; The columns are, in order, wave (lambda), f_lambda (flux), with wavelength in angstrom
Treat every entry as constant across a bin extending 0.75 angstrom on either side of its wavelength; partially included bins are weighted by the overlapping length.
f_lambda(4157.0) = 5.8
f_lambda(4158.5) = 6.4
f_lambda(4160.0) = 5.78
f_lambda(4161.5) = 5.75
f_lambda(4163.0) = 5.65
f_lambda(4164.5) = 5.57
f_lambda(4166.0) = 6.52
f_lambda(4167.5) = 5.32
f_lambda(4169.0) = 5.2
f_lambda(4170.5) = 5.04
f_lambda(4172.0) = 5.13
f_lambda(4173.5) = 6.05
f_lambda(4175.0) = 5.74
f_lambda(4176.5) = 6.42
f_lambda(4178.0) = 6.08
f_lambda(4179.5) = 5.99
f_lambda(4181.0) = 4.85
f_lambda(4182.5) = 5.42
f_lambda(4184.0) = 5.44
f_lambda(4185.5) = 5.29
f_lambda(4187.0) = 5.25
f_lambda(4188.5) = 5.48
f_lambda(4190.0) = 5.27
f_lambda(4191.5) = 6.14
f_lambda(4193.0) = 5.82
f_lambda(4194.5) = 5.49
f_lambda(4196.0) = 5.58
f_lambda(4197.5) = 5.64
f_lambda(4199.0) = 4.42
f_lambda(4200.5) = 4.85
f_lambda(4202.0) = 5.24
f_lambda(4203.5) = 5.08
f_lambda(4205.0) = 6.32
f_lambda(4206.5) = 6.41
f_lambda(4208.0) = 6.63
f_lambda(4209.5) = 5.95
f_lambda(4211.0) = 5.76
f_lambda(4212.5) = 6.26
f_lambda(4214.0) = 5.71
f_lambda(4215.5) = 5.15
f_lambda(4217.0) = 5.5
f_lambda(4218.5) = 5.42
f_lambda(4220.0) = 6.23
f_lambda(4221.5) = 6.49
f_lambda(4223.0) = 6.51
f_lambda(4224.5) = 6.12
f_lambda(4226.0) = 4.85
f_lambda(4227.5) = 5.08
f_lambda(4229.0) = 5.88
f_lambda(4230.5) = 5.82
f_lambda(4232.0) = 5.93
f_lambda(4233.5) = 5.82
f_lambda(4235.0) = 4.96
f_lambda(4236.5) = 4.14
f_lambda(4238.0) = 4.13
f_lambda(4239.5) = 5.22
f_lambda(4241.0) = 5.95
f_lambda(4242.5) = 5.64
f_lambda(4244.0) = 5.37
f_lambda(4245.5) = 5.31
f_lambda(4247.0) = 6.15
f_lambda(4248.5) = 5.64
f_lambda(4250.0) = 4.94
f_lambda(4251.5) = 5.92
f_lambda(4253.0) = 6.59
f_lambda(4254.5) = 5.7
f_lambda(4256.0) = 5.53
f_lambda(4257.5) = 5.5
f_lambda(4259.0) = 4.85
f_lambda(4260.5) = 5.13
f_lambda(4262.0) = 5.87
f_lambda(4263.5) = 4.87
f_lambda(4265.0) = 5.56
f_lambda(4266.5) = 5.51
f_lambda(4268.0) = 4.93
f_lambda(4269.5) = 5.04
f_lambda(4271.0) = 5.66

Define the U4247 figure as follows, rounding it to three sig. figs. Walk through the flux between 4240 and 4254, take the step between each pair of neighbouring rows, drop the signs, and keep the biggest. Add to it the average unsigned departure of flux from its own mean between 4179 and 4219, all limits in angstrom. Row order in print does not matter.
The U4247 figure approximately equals 1.38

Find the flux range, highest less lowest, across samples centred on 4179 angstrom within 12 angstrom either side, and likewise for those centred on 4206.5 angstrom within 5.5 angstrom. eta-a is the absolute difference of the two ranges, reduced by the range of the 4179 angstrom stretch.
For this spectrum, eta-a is -1.55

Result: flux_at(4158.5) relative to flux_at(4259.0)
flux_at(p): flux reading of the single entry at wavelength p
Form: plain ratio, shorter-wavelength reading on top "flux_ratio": 1.32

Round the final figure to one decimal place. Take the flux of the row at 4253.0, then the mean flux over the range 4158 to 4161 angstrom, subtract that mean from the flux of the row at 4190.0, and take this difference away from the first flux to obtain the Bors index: 7.4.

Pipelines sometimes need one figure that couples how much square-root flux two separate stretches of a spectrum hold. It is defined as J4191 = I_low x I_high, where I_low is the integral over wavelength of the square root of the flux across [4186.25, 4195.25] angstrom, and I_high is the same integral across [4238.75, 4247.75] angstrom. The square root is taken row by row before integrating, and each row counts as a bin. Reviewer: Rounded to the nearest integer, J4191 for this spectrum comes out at 452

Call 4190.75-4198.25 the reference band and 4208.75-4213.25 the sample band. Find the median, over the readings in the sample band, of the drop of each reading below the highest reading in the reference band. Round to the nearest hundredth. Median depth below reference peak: 0.19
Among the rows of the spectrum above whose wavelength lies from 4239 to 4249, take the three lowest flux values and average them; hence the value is 5.30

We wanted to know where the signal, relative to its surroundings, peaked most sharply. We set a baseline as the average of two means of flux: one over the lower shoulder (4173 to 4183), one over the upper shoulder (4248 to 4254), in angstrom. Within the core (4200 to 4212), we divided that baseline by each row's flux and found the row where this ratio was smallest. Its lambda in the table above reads 4208.0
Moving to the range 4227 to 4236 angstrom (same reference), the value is 4232.0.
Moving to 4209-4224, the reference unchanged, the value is 4223.0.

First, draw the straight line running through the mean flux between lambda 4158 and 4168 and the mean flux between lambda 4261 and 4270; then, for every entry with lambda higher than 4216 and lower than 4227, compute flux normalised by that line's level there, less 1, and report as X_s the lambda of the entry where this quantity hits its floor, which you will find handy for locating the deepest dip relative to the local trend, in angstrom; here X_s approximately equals 4226.0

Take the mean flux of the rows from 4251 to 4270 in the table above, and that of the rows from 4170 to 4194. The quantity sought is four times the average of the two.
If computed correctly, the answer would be 22.1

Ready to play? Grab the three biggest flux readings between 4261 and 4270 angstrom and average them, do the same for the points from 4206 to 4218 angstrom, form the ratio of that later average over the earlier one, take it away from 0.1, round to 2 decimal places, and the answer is -0.78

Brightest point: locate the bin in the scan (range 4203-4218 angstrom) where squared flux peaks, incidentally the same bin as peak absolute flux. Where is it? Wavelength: 4208.0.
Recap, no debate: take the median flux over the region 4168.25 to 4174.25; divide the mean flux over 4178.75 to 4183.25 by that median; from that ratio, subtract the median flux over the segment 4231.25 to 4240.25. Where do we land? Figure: -4.04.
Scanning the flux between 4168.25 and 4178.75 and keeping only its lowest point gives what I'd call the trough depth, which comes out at 5.04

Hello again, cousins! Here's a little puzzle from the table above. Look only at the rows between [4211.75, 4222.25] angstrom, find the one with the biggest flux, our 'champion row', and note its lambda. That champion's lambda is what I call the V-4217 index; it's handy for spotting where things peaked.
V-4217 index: 4221.5 angstrom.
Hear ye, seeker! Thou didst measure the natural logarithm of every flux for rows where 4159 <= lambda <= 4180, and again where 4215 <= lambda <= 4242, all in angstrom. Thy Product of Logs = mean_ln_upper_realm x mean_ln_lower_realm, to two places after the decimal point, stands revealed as 2.96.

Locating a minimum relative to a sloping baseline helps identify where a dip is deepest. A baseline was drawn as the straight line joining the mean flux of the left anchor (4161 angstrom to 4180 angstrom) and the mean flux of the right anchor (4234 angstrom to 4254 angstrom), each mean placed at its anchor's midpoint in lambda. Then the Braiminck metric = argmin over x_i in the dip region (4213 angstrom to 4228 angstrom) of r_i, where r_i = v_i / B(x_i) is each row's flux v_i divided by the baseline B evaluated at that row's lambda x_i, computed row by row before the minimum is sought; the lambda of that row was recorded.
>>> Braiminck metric 4226.0 angstrom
